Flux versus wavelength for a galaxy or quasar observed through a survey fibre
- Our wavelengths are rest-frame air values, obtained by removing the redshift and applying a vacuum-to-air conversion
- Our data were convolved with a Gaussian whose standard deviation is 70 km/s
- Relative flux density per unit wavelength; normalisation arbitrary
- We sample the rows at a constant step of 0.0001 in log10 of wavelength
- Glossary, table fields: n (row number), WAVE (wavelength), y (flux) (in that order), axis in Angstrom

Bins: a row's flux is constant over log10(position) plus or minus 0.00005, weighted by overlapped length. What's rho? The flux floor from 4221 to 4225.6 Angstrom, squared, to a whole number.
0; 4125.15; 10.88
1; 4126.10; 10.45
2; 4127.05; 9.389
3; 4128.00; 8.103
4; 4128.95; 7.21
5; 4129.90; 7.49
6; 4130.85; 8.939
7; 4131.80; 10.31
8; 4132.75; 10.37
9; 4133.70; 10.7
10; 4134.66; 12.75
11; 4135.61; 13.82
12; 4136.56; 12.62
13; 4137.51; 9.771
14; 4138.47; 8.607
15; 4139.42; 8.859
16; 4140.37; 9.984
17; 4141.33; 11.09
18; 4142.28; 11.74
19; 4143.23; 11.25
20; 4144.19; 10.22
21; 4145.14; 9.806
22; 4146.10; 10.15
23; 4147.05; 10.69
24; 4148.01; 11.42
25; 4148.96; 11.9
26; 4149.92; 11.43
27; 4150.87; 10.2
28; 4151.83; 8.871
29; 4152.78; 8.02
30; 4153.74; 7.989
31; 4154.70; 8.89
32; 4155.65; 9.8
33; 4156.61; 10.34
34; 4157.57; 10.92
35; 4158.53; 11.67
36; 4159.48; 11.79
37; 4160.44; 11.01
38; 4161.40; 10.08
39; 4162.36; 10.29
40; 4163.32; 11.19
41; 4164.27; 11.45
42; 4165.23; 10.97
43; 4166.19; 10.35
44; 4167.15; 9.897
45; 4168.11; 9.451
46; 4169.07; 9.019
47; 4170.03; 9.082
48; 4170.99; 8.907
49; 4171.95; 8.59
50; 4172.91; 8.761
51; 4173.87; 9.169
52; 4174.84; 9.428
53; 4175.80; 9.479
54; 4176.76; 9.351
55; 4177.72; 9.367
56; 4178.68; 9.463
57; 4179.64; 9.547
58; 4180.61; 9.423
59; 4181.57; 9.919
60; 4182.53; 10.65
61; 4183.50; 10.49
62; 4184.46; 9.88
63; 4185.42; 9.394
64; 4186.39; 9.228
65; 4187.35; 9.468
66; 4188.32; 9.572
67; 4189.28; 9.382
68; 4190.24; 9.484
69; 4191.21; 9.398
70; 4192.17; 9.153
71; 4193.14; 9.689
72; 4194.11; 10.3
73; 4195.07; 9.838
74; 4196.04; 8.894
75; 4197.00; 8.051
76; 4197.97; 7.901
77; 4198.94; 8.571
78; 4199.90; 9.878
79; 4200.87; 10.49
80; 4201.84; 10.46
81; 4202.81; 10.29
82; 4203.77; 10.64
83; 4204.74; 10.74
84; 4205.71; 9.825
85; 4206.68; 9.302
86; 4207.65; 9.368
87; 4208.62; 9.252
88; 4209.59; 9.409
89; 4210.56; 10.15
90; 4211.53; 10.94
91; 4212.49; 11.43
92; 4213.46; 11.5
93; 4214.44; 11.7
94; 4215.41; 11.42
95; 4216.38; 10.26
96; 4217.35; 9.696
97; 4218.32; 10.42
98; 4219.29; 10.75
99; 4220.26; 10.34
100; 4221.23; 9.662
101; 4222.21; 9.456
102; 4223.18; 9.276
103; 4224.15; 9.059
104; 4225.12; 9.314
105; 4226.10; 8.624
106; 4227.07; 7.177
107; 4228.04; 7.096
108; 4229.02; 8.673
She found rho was 82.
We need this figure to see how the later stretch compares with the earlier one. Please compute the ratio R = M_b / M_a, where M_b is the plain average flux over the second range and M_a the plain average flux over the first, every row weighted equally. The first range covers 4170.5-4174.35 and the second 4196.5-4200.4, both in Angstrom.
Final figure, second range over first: 0.97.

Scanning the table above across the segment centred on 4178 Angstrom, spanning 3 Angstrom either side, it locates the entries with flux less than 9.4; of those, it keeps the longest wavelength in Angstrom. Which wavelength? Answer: 4177.72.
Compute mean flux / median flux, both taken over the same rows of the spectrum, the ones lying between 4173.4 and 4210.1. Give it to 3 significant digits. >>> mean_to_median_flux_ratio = 1.01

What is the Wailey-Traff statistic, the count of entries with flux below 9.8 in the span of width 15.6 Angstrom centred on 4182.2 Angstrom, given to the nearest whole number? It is 12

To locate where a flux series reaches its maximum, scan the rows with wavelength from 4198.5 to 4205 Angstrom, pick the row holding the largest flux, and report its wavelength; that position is 4204.74 Angstrom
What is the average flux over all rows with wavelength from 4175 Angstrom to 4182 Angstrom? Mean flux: 9.5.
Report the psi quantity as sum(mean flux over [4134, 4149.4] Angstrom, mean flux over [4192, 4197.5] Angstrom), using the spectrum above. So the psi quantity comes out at 20.2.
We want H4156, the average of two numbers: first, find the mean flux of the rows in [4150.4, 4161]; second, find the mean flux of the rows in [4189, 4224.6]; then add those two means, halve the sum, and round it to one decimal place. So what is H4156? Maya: 9.9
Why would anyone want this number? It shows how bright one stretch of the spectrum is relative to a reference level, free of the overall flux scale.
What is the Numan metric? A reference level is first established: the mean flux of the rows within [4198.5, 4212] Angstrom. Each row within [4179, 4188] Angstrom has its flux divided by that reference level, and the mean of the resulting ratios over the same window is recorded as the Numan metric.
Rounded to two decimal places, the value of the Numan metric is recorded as 0.98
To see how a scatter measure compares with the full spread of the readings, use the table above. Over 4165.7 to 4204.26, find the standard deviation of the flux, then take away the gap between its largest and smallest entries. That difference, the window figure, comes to -2.1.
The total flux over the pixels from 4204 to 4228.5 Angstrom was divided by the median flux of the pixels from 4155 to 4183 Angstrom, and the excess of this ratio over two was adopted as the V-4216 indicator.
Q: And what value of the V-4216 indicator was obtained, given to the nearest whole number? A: 23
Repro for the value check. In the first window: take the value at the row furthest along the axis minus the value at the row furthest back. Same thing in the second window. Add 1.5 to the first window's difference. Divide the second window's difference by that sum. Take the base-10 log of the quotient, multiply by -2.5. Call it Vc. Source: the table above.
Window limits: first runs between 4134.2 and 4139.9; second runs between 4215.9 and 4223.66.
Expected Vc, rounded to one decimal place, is 1.0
